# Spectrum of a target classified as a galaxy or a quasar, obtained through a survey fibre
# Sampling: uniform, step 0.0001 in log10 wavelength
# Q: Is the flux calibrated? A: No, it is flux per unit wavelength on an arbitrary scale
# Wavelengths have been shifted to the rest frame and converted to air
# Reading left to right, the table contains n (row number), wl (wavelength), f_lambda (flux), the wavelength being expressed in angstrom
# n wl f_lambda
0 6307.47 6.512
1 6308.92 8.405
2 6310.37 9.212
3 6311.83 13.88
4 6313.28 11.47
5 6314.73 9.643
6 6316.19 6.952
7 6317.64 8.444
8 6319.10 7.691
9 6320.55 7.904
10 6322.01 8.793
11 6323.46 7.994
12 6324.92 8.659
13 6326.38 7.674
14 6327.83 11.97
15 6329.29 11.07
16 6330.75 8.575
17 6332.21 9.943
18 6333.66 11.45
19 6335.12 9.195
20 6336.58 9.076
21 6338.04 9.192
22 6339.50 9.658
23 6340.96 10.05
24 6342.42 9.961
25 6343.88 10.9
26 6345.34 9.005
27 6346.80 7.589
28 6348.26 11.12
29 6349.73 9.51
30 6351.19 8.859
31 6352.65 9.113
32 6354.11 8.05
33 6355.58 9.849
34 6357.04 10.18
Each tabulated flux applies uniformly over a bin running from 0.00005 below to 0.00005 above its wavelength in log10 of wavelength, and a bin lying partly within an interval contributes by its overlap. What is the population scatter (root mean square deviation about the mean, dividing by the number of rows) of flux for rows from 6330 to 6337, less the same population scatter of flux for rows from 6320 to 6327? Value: 0.56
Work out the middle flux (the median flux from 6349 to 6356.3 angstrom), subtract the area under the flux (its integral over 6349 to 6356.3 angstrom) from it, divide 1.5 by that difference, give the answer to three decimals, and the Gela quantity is -0.026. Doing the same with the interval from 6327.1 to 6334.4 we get -0.023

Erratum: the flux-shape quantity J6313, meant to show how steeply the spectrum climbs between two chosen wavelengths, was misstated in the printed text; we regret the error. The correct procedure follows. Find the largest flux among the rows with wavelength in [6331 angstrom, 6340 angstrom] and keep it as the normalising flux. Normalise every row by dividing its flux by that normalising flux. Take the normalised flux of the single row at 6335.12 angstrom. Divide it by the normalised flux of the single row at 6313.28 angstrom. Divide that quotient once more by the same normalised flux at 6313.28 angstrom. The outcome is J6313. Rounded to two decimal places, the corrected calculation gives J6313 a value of 0.80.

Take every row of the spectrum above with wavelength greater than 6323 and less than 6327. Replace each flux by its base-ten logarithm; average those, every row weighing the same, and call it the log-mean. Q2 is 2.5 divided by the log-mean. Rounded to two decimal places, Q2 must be 2.75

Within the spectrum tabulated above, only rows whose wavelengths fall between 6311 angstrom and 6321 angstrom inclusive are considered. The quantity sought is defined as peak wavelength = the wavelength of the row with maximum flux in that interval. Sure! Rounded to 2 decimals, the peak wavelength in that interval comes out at 6311.83 angstrom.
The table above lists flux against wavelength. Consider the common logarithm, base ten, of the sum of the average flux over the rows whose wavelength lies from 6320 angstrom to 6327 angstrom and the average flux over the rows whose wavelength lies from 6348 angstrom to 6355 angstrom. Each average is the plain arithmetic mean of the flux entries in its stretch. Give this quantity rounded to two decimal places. 1.24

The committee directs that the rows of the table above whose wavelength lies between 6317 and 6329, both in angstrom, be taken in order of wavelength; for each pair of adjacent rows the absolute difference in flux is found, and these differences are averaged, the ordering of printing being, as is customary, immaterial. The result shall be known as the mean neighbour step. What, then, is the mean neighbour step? 1.2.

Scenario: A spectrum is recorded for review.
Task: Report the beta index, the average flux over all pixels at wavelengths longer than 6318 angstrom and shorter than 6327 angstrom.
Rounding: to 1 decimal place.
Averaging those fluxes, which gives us 8.1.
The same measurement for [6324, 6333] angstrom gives 9.6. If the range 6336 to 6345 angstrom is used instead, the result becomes 9.8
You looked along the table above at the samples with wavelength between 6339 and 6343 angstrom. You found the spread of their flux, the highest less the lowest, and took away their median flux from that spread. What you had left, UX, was -9.6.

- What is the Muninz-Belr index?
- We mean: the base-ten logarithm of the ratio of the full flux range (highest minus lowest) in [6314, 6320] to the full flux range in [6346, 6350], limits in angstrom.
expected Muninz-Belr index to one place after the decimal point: -0.1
